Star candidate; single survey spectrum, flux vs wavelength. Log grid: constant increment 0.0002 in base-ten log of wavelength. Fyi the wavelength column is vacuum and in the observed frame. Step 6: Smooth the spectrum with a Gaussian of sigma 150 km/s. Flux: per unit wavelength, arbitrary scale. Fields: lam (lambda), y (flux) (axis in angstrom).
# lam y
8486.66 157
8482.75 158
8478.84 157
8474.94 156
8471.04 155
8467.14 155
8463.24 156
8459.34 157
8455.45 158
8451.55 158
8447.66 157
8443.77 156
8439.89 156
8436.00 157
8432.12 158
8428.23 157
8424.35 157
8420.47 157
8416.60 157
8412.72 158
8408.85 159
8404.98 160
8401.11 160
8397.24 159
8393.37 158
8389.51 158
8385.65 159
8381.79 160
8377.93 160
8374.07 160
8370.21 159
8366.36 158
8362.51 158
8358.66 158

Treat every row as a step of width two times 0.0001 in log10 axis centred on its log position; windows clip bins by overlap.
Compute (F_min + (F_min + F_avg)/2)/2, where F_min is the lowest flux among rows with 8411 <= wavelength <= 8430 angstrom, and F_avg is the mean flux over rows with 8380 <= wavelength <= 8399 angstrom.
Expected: 157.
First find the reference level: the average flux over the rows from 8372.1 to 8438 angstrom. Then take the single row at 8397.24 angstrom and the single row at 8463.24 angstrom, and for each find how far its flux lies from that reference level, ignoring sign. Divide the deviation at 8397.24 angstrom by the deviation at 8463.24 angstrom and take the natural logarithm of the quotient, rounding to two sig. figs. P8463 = -1.5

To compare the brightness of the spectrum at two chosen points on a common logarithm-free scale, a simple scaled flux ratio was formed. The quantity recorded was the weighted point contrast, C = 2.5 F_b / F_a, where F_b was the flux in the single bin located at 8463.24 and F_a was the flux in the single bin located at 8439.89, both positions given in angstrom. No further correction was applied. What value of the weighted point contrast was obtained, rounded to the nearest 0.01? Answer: 2.50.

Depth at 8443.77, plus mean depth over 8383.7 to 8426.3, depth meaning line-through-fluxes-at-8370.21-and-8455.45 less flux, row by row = 2.4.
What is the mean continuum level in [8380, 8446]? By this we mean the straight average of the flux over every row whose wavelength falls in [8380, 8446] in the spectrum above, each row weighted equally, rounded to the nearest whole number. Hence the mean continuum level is 158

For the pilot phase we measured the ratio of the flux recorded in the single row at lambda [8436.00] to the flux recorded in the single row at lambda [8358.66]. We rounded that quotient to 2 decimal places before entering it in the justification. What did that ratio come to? 0.99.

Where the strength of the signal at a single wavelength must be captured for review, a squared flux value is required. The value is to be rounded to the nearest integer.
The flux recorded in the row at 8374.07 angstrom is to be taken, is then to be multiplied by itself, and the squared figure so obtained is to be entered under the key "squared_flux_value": 25600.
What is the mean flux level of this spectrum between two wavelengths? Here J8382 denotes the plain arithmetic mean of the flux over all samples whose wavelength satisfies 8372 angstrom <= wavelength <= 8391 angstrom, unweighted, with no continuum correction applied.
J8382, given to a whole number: 159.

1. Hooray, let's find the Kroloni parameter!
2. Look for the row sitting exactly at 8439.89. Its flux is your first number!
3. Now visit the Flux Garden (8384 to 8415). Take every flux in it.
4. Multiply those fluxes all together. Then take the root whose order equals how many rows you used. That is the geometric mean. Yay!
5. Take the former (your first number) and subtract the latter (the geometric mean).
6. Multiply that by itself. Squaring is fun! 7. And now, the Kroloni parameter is 8.3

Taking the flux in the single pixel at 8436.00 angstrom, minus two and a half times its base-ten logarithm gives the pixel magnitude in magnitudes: -5.490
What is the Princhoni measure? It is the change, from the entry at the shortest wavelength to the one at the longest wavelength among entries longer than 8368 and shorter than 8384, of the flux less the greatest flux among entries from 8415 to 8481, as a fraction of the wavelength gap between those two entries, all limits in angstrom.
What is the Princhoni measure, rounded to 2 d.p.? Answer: 0.09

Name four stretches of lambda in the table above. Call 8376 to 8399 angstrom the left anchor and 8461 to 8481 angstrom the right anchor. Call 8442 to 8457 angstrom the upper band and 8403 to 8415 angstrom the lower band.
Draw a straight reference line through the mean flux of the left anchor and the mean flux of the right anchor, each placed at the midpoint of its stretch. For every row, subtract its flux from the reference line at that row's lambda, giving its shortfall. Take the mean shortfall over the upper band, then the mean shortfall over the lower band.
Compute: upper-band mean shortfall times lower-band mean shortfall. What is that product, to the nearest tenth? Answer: 0.5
